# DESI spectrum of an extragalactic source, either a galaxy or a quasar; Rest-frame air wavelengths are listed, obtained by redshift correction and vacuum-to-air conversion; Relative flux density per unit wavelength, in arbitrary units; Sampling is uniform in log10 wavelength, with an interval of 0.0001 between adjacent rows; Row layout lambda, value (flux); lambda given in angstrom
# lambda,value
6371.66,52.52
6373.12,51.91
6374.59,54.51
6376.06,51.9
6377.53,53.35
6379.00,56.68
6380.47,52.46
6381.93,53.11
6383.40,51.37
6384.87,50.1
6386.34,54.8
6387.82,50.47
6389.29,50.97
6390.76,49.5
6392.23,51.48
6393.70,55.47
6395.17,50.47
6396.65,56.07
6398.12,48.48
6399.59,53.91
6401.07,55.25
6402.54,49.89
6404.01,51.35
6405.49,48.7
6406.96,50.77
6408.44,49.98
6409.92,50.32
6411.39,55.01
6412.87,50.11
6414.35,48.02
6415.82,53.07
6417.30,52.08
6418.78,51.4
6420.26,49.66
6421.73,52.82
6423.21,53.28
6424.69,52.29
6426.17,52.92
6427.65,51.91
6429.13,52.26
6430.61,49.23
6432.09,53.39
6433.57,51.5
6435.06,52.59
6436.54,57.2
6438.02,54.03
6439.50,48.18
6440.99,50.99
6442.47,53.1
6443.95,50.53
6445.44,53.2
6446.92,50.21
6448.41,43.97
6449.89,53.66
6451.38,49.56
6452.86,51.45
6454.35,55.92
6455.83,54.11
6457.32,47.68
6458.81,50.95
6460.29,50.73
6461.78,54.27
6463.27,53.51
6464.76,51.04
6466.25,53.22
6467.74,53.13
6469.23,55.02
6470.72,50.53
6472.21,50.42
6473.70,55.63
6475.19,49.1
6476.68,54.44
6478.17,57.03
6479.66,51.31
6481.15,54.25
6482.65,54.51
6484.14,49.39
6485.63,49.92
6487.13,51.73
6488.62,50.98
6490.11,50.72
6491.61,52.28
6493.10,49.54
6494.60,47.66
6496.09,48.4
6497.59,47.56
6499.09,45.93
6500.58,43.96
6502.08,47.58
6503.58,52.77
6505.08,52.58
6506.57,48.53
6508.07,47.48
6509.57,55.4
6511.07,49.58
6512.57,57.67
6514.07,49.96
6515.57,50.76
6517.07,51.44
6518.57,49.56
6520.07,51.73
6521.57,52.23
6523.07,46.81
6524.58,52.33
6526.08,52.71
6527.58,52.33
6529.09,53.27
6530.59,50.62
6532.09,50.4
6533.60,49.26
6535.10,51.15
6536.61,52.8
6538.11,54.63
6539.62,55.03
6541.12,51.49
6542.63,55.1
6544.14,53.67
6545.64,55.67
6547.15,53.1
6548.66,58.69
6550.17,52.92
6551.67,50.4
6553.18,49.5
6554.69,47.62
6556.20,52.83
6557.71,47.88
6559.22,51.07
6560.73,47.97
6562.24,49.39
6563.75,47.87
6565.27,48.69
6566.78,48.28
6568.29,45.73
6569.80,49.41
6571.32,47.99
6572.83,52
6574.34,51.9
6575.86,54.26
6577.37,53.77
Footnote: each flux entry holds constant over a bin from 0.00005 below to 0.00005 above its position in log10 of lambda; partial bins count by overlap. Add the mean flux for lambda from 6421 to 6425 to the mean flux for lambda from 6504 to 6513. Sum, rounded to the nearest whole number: 105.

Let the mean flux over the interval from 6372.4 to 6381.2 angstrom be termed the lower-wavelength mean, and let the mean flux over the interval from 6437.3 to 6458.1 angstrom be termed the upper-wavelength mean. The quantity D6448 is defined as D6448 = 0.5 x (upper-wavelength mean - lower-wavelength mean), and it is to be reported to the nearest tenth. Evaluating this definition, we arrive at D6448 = -1.1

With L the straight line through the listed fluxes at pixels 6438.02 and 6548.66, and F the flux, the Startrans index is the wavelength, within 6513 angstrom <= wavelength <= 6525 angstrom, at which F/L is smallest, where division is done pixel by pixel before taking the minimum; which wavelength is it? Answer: 6523.07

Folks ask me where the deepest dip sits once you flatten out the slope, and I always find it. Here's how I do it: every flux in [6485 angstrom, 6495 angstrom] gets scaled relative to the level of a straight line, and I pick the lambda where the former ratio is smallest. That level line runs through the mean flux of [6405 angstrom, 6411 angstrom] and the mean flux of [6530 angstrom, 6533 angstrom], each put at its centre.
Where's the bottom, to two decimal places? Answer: 6494.60 angstrom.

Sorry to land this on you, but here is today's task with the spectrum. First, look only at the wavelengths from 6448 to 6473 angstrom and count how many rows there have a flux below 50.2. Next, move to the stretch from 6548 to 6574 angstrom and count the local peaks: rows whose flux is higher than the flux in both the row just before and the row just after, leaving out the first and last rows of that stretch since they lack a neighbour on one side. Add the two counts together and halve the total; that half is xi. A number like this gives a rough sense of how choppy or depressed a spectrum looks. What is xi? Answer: 4.0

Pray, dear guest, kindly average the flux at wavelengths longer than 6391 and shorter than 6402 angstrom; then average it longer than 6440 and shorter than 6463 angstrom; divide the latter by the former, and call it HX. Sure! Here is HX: 0.97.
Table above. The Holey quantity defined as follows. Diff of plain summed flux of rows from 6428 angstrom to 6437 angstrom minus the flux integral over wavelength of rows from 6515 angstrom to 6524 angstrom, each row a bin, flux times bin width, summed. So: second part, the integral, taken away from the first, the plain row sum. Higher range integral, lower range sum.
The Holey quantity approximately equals -138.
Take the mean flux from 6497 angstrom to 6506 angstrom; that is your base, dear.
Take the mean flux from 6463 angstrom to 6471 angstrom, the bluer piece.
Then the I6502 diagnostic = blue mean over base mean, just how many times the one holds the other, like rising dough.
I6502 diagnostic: 1.09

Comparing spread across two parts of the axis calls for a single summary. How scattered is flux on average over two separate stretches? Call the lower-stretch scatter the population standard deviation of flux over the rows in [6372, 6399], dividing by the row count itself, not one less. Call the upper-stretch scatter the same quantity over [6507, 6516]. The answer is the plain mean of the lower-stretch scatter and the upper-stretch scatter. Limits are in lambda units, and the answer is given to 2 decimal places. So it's 2.91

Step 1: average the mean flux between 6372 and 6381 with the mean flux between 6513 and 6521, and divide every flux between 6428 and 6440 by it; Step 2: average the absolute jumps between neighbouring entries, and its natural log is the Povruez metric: -2.7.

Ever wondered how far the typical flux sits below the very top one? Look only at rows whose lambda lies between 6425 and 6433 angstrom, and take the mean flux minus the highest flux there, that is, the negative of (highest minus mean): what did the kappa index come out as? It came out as -1.4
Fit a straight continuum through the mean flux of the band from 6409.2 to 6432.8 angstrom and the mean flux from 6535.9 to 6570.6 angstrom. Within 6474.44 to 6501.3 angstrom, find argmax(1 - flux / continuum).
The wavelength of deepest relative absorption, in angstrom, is 6500.58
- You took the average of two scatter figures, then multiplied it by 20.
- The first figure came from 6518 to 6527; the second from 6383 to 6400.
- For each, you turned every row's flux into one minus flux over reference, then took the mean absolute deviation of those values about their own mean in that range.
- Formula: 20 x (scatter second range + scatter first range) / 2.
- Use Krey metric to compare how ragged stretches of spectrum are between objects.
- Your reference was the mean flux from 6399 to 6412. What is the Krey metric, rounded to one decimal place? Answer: 0.8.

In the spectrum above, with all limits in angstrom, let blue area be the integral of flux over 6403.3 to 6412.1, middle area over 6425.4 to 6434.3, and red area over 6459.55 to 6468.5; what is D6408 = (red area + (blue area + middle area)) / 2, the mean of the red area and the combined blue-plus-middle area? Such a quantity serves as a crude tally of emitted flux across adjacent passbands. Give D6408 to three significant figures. 691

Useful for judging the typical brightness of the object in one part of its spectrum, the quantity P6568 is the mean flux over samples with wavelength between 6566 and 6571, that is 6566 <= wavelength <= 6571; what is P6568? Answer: 48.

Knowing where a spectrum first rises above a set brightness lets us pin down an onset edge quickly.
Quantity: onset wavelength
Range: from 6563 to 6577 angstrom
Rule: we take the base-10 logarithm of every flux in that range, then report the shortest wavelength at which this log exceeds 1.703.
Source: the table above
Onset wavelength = 6572.83 angstrom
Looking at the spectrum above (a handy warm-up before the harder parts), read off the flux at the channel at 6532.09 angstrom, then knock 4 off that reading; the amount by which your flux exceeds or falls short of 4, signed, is 46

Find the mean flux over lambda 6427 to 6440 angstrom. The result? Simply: 52.3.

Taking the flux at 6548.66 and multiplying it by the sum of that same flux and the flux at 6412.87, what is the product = 6385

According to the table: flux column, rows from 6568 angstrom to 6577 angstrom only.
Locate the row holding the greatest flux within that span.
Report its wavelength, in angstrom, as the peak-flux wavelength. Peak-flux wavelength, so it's 6575.86 angstrom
